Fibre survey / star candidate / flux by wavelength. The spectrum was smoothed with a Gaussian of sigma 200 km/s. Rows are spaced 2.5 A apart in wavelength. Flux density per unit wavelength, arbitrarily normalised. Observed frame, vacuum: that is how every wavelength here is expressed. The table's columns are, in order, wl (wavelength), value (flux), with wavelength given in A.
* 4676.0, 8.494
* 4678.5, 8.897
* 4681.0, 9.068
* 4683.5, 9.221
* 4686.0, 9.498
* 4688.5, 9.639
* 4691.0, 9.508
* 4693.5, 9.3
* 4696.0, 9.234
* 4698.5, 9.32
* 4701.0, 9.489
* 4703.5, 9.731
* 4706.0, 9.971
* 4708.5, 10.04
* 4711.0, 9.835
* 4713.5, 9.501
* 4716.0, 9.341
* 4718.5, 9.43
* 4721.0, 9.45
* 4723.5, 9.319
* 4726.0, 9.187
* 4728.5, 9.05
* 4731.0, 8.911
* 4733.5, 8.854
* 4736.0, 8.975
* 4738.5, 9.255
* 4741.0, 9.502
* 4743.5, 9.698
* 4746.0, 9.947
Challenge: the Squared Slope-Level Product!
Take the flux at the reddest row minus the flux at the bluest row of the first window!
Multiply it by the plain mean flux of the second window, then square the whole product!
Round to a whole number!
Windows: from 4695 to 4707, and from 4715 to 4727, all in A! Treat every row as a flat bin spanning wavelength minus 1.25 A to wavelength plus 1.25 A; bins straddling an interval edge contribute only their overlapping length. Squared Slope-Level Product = 47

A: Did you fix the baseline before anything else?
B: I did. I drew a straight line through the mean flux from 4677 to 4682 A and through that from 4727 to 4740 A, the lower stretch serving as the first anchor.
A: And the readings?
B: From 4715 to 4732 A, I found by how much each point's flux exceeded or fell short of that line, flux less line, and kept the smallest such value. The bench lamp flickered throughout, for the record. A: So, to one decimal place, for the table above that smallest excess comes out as -0.1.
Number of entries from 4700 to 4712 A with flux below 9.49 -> 1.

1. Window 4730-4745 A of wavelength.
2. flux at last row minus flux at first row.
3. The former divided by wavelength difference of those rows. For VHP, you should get 0.06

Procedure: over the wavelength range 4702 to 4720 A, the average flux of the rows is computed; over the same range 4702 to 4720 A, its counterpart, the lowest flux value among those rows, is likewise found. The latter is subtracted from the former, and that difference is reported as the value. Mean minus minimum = 0.35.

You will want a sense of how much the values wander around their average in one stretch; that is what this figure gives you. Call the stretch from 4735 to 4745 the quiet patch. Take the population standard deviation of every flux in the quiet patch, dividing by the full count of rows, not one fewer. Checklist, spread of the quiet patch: 0.27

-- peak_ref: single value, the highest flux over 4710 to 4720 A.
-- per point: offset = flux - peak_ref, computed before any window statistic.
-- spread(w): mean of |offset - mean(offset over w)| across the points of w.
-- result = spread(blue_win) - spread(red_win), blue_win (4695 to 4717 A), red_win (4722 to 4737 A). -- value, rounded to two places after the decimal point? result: 0.12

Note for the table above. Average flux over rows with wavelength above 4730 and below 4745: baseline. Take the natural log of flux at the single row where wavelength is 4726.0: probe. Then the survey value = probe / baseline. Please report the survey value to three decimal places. 0.241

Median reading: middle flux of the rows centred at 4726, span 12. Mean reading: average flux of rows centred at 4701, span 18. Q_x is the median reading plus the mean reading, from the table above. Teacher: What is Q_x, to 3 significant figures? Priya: 18.8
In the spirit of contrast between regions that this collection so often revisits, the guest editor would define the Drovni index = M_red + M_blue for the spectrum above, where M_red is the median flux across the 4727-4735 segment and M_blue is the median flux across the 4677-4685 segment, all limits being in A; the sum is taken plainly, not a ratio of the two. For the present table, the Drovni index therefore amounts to 18.0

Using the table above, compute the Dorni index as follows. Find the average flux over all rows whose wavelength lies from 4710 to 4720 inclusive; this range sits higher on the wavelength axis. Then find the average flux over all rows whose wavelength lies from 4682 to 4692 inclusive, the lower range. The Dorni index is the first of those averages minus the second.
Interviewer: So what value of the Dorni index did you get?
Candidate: 0.06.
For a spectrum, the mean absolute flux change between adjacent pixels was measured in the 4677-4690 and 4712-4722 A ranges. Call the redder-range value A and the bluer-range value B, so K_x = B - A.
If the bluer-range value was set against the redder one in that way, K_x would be 0.10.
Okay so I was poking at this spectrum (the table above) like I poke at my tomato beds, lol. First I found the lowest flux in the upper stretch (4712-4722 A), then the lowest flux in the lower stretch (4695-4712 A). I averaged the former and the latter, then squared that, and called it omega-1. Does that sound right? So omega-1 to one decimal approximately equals 86.3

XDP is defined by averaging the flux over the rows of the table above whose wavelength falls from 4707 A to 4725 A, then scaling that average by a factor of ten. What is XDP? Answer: 96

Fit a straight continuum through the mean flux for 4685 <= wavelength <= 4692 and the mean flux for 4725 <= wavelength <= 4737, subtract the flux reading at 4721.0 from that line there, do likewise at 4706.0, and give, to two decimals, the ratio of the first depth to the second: 0.50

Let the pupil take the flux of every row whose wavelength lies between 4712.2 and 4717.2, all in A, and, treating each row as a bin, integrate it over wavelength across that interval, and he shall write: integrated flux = 47.1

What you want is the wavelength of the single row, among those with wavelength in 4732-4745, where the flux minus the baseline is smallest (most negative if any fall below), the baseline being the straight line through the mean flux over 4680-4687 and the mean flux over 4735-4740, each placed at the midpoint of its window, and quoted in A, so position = 4733.5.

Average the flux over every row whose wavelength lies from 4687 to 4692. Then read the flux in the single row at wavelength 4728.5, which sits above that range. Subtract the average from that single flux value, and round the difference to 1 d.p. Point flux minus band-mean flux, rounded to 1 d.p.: -0.5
